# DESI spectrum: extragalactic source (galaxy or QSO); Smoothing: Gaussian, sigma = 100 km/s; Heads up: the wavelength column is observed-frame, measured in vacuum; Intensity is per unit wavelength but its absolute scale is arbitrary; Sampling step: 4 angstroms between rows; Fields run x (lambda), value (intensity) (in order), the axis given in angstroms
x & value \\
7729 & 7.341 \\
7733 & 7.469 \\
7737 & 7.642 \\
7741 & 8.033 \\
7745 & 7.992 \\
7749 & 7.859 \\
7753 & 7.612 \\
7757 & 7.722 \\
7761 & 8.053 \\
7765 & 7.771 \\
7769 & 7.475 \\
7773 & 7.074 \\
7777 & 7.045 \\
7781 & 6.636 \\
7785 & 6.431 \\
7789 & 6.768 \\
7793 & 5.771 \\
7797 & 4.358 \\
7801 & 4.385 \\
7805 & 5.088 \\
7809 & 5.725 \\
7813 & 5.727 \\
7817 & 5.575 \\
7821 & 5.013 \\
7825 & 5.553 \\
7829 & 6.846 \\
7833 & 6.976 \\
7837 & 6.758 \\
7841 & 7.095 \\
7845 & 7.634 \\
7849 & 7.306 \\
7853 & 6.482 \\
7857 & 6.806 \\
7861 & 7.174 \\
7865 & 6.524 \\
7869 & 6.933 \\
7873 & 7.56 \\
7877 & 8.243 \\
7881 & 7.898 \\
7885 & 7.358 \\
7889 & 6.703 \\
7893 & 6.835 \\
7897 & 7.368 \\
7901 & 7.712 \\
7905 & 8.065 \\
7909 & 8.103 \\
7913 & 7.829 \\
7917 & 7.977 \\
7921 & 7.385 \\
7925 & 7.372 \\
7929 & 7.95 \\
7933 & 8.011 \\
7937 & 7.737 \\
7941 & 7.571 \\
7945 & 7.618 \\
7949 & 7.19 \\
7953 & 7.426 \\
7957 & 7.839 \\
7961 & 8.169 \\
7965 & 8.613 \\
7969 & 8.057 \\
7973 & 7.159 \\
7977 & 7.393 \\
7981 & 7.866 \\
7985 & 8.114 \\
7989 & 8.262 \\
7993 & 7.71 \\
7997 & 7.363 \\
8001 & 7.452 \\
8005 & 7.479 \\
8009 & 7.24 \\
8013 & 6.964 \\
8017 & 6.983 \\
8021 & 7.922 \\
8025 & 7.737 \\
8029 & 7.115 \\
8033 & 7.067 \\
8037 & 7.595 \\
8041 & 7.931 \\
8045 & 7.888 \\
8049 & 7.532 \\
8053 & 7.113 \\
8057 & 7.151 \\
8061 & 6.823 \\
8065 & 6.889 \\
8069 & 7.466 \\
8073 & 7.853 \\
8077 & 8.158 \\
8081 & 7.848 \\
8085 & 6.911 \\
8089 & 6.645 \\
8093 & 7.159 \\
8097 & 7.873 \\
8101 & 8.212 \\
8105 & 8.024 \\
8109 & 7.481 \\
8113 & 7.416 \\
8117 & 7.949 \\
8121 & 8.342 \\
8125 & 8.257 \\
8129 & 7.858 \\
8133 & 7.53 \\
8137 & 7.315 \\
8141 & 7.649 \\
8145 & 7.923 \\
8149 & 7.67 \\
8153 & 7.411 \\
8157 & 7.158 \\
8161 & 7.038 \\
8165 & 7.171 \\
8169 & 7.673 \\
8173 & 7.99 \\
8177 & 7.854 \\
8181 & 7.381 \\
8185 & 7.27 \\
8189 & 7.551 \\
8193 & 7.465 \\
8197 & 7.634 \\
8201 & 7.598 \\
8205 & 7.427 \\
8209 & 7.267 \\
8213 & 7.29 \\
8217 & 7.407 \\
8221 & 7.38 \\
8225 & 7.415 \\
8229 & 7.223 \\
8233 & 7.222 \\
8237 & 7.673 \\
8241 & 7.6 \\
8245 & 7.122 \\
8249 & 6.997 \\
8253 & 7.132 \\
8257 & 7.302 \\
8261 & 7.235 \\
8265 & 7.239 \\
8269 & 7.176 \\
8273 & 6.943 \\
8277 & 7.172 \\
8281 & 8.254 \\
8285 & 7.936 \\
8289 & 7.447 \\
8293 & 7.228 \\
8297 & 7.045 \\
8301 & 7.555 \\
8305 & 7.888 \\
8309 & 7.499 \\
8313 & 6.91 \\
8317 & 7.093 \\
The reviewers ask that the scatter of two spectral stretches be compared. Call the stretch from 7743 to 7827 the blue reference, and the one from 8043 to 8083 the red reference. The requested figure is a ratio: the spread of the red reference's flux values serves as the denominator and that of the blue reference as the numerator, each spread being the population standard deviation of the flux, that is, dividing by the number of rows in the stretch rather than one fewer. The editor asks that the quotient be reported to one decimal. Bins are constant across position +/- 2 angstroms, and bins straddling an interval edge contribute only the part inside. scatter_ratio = 2.7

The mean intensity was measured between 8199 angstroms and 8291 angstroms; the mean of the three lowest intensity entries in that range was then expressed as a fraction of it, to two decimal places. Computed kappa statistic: 0.95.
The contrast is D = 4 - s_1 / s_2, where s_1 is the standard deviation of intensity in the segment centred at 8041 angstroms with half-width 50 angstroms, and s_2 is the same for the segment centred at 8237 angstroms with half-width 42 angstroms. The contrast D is 1.9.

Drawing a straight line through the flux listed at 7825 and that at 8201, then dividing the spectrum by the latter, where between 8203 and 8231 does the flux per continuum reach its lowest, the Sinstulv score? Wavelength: 8229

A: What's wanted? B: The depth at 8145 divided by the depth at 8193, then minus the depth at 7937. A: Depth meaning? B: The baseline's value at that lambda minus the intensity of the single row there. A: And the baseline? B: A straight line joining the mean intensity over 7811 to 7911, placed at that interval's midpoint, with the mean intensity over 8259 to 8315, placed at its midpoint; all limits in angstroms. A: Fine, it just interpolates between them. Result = 5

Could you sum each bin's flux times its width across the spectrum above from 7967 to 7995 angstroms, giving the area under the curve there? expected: 218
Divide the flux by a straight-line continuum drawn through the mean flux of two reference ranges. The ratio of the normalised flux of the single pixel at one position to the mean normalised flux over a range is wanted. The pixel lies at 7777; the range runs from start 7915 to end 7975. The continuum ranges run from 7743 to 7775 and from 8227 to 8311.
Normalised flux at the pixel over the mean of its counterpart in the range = 0.90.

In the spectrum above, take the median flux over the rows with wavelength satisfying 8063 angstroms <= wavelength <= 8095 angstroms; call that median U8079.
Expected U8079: 7.31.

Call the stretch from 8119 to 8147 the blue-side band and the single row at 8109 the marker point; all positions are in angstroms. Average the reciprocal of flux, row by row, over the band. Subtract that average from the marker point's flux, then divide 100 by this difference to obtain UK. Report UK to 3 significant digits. 13.6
